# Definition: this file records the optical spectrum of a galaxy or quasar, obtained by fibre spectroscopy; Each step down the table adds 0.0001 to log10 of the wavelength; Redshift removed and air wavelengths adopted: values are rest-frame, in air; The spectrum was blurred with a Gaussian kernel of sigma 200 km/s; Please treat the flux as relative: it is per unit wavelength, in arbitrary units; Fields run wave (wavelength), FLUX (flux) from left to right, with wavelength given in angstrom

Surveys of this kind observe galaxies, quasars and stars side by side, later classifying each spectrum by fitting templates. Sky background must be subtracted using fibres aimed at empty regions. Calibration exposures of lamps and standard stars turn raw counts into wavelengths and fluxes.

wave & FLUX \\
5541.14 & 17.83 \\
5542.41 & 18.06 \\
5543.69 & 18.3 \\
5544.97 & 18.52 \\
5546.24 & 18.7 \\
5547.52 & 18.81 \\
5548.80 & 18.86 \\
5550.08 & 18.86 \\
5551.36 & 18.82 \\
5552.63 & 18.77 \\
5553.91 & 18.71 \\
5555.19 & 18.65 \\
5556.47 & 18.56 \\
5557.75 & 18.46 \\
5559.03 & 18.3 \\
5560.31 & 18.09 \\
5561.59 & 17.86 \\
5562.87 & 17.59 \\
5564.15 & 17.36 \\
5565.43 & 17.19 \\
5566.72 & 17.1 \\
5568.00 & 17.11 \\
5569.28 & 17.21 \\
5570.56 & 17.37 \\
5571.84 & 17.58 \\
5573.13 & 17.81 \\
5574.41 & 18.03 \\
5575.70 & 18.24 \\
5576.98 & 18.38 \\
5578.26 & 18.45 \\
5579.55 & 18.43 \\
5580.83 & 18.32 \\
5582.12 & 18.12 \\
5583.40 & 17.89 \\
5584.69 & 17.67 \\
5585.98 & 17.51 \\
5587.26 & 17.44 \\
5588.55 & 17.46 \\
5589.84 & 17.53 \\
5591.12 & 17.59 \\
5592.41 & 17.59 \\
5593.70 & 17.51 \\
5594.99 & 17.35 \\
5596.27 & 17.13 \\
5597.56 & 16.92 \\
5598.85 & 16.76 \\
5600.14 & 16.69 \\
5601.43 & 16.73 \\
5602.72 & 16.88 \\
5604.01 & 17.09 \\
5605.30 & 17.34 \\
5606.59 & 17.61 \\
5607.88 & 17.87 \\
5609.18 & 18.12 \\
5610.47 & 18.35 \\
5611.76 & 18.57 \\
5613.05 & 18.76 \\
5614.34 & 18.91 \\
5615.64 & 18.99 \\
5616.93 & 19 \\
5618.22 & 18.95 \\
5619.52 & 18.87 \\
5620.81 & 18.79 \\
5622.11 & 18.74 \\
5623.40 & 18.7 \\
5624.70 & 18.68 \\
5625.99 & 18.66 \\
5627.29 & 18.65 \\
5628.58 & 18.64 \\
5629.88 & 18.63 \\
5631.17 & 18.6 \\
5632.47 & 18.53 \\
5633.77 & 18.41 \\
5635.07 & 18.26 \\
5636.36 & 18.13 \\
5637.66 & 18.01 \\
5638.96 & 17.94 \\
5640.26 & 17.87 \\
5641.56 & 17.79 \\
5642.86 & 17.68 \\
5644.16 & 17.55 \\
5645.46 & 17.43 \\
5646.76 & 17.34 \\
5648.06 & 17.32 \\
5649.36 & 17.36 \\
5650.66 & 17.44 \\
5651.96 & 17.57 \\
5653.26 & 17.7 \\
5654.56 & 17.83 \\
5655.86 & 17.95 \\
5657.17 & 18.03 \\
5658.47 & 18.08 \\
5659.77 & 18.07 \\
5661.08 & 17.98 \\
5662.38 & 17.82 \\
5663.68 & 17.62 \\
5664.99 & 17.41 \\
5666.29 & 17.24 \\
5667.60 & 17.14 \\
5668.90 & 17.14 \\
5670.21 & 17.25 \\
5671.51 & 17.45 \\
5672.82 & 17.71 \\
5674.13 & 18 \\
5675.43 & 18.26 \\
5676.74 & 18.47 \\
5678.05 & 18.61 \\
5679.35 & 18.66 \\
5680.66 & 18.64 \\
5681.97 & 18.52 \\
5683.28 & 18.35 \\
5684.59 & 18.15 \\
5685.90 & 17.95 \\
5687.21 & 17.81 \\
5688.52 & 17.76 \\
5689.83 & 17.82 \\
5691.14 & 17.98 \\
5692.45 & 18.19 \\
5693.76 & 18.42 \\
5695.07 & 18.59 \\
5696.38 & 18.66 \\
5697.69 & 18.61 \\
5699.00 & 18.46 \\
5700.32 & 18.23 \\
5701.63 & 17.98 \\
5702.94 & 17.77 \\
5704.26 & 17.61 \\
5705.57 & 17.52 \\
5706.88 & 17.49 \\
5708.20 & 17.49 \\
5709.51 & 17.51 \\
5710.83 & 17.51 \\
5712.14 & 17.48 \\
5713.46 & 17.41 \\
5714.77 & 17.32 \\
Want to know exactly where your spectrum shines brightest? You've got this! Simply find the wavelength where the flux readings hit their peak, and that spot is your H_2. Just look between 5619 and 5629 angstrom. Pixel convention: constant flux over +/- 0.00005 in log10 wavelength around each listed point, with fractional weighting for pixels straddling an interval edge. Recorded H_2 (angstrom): 5619.52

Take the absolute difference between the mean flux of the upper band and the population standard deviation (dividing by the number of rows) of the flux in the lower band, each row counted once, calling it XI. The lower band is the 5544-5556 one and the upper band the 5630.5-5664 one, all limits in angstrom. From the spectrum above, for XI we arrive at 17.8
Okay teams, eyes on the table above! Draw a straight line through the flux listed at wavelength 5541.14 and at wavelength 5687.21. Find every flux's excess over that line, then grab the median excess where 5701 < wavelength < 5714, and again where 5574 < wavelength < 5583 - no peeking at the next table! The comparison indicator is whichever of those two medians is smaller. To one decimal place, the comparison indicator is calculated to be -0.3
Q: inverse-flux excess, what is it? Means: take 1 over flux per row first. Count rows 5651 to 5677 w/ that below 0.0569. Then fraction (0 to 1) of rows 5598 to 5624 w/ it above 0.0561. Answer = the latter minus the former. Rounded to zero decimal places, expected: -13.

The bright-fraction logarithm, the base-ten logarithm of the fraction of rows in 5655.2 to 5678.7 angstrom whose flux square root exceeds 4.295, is -1.0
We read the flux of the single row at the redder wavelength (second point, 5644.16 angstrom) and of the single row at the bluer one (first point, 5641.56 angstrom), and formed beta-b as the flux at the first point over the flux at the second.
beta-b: 1.01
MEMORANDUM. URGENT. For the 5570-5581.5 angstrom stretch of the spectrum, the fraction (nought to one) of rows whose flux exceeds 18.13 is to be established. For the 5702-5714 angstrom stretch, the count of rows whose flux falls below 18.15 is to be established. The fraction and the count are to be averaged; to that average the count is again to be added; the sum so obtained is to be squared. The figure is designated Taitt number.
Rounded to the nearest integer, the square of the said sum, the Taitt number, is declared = 190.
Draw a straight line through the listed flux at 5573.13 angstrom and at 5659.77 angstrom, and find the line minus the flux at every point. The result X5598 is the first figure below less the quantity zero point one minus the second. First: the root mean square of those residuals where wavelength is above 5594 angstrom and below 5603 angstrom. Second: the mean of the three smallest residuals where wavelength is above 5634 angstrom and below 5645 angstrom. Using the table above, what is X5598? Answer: 0.8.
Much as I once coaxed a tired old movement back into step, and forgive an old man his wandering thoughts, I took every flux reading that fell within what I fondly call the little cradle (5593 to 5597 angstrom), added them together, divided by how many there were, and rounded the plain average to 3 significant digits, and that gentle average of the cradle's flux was 17.3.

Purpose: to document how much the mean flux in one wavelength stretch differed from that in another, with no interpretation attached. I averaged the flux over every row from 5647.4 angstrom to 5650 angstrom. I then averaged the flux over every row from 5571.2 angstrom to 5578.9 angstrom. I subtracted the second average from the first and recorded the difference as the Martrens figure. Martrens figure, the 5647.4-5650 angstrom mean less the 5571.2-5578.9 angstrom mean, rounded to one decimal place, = -0.7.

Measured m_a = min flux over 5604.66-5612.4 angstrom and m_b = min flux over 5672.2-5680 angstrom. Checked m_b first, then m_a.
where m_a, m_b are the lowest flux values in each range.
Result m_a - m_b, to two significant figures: -0.37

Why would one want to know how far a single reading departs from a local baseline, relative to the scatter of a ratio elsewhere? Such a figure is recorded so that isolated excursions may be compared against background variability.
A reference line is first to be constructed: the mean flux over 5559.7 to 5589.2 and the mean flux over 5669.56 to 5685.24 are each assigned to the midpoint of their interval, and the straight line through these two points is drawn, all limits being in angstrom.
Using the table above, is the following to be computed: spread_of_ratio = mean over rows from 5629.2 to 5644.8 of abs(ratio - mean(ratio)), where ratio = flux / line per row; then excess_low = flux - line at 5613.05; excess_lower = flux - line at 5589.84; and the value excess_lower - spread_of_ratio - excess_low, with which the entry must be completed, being -1.2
